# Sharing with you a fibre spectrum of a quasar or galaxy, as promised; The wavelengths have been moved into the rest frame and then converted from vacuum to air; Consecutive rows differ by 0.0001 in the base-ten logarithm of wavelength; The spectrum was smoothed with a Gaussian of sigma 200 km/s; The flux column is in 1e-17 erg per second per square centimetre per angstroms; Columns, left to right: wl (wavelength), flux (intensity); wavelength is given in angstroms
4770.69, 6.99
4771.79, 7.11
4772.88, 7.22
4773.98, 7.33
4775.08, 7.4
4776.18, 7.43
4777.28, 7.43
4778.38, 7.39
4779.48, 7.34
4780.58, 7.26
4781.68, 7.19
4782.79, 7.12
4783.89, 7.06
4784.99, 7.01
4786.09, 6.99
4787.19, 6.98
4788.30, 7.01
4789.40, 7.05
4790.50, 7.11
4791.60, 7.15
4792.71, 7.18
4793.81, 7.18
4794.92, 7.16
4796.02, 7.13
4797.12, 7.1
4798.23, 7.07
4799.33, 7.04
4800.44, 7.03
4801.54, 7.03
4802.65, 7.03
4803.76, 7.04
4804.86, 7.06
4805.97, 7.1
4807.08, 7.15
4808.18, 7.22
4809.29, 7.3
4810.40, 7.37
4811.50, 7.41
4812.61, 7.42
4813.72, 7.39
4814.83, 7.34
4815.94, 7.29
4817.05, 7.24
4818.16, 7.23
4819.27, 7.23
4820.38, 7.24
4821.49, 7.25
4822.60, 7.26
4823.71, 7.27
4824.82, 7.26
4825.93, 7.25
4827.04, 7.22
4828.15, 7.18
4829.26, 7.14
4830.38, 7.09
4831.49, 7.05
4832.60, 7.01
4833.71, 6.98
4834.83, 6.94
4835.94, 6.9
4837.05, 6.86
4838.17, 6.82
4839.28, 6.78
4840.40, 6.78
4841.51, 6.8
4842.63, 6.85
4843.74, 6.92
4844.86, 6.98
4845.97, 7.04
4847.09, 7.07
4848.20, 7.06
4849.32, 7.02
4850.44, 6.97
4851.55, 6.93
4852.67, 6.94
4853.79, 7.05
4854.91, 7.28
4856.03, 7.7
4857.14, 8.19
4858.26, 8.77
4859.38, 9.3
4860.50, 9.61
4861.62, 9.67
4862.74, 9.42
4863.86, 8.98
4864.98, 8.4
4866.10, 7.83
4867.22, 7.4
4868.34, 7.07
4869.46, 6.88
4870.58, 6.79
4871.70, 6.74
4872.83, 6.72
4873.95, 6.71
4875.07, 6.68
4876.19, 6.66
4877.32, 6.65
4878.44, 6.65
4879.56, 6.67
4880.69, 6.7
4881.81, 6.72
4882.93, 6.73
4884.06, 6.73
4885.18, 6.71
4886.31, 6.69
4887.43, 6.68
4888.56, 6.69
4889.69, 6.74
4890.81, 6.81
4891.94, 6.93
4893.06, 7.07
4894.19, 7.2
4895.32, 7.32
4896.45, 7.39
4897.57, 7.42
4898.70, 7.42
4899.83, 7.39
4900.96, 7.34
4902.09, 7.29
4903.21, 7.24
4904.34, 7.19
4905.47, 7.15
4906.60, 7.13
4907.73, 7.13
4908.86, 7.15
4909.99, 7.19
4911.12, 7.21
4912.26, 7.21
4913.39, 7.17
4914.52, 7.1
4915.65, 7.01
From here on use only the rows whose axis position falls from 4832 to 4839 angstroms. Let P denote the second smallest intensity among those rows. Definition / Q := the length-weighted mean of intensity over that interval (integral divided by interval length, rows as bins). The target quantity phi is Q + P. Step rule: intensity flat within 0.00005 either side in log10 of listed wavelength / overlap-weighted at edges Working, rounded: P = 6.86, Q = 6.92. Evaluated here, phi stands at 13.8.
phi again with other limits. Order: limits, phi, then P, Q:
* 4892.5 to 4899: 14.5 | 7.2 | 7.30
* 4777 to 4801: 14.1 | 6.99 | 7.13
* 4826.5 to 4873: 14.2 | 6.74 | 7.41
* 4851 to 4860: 14.7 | 6.94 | 7.78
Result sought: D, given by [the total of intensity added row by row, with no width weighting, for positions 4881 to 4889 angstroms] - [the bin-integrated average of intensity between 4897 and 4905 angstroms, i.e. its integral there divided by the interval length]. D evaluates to 39.6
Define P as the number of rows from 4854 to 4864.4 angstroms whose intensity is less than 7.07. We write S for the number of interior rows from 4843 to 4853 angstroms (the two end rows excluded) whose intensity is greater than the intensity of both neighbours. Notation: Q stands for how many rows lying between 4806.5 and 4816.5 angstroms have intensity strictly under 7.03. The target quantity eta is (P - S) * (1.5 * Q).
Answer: 0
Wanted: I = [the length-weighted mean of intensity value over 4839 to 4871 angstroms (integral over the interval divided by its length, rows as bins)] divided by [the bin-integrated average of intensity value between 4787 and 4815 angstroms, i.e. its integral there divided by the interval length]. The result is 1.06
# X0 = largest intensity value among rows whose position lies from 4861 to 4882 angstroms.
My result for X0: 9.67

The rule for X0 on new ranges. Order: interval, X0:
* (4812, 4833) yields 7.42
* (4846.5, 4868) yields 9.67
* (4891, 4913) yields 7.42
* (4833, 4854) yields 7.07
